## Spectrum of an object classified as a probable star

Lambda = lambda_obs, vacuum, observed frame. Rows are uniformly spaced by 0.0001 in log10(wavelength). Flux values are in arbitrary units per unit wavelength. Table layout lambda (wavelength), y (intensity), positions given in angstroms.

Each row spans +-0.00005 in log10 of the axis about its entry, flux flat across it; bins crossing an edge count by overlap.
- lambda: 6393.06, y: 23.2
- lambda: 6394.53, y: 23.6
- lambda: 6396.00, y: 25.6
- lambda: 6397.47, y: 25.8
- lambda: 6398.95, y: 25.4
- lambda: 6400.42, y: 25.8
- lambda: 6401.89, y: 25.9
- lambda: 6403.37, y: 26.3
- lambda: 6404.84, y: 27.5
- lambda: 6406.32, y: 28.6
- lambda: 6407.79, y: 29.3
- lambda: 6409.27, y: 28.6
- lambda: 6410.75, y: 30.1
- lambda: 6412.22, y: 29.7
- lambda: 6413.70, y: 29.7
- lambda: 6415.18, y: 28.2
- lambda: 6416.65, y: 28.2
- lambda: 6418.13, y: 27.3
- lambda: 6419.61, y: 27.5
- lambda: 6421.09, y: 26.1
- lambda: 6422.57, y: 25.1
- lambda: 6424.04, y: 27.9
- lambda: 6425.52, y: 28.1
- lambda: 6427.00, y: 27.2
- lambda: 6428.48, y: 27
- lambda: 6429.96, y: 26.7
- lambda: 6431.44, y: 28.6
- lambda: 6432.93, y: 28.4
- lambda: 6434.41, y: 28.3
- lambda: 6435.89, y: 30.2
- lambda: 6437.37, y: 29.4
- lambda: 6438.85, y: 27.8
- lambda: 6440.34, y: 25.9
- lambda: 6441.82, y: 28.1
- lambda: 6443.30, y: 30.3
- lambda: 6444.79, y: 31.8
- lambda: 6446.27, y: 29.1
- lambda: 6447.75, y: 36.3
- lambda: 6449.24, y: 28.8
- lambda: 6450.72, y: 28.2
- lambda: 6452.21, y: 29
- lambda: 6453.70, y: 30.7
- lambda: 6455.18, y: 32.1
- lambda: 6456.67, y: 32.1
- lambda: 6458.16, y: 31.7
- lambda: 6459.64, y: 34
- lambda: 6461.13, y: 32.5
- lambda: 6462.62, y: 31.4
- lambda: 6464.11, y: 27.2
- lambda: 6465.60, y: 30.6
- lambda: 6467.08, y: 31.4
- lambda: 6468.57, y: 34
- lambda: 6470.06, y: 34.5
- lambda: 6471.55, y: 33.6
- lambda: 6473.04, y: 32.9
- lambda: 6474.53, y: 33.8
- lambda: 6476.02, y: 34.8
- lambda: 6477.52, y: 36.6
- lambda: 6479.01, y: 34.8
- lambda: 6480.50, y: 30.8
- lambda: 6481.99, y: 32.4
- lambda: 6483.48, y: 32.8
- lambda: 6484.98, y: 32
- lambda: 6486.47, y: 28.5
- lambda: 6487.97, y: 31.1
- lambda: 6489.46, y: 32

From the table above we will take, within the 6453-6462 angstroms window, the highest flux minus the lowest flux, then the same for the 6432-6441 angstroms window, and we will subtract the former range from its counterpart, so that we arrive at 1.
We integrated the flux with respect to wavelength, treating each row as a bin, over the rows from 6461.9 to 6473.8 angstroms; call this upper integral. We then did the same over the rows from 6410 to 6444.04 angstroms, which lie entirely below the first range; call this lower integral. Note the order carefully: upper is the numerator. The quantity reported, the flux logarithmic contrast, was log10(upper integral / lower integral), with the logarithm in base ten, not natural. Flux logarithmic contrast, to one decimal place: -0.4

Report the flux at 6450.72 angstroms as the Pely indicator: 28.2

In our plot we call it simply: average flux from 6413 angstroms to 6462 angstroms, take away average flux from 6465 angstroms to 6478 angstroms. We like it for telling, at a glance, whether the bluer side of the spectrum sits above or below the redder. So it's -4.4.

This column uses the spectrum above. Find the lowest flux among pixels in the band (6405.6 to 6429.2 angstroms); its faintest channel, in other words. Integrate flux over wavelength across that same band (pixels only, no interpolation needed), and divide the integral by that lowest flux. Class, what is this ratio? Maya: 26.4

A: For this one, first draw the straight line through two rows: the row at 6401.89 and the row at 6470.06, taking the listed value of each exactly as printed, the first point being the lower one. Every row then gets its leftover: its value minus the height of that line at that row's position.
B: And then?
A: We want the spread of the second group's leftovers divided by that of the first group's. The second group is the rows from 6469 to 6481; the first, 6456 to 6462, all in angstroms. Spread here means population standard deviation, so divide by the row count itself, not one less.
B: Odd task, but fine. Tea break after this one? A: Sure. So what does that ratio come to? 2.1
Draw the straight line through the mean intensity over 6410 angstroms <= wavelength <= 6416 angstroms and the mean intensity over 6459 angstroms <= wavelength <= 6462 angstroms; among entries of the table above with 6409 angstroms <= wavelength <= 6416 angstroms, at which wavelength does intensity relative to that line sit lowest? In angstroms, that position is 6415.18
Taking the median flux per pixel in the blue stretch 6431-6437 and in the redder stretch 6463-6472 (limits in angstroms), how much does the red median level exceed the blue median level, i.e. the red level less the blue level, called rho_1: 4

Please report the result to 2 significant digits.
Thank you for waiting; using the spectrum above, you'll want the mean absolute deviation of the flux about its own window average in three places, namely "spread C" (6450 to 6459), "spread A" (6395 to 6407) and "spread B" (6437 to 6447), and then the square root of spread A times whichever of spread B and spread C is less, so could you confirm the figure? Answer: 1.1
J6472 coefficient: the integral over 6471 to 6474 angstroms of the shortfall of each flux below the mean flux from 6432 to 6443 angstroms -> -15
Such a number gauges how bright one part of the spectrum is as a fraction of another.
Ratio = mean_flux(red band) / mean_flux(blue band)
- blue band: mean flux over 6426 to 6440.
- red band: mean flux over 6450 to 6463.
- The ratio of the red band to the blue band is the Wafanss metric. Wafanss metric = 1.11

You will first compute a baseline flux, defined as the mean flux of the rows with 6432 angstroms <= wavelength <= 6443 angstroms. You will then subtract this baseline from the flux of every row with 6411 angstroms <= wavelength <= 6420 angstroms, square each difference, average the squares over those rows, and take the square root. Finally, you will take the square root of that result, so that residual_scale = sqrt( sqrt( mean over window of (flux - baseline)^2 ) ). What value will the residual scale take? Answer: 0.98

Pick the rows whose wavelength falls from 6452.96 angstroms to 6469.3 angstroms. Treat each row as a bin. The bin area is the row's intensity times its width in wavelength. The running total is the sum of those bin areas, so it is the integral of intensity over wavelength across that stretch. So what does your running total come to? 517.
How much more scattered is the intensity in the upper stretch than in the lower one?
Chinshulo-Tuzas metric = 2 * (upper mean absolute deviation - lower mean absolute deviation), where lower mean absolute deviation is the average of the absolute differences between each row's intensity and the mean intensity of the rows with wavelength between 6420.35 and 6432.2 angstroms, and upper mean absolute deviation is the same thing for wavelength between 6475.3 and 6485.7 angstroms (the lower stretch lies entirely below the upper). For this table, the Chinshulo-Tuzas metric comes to 2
